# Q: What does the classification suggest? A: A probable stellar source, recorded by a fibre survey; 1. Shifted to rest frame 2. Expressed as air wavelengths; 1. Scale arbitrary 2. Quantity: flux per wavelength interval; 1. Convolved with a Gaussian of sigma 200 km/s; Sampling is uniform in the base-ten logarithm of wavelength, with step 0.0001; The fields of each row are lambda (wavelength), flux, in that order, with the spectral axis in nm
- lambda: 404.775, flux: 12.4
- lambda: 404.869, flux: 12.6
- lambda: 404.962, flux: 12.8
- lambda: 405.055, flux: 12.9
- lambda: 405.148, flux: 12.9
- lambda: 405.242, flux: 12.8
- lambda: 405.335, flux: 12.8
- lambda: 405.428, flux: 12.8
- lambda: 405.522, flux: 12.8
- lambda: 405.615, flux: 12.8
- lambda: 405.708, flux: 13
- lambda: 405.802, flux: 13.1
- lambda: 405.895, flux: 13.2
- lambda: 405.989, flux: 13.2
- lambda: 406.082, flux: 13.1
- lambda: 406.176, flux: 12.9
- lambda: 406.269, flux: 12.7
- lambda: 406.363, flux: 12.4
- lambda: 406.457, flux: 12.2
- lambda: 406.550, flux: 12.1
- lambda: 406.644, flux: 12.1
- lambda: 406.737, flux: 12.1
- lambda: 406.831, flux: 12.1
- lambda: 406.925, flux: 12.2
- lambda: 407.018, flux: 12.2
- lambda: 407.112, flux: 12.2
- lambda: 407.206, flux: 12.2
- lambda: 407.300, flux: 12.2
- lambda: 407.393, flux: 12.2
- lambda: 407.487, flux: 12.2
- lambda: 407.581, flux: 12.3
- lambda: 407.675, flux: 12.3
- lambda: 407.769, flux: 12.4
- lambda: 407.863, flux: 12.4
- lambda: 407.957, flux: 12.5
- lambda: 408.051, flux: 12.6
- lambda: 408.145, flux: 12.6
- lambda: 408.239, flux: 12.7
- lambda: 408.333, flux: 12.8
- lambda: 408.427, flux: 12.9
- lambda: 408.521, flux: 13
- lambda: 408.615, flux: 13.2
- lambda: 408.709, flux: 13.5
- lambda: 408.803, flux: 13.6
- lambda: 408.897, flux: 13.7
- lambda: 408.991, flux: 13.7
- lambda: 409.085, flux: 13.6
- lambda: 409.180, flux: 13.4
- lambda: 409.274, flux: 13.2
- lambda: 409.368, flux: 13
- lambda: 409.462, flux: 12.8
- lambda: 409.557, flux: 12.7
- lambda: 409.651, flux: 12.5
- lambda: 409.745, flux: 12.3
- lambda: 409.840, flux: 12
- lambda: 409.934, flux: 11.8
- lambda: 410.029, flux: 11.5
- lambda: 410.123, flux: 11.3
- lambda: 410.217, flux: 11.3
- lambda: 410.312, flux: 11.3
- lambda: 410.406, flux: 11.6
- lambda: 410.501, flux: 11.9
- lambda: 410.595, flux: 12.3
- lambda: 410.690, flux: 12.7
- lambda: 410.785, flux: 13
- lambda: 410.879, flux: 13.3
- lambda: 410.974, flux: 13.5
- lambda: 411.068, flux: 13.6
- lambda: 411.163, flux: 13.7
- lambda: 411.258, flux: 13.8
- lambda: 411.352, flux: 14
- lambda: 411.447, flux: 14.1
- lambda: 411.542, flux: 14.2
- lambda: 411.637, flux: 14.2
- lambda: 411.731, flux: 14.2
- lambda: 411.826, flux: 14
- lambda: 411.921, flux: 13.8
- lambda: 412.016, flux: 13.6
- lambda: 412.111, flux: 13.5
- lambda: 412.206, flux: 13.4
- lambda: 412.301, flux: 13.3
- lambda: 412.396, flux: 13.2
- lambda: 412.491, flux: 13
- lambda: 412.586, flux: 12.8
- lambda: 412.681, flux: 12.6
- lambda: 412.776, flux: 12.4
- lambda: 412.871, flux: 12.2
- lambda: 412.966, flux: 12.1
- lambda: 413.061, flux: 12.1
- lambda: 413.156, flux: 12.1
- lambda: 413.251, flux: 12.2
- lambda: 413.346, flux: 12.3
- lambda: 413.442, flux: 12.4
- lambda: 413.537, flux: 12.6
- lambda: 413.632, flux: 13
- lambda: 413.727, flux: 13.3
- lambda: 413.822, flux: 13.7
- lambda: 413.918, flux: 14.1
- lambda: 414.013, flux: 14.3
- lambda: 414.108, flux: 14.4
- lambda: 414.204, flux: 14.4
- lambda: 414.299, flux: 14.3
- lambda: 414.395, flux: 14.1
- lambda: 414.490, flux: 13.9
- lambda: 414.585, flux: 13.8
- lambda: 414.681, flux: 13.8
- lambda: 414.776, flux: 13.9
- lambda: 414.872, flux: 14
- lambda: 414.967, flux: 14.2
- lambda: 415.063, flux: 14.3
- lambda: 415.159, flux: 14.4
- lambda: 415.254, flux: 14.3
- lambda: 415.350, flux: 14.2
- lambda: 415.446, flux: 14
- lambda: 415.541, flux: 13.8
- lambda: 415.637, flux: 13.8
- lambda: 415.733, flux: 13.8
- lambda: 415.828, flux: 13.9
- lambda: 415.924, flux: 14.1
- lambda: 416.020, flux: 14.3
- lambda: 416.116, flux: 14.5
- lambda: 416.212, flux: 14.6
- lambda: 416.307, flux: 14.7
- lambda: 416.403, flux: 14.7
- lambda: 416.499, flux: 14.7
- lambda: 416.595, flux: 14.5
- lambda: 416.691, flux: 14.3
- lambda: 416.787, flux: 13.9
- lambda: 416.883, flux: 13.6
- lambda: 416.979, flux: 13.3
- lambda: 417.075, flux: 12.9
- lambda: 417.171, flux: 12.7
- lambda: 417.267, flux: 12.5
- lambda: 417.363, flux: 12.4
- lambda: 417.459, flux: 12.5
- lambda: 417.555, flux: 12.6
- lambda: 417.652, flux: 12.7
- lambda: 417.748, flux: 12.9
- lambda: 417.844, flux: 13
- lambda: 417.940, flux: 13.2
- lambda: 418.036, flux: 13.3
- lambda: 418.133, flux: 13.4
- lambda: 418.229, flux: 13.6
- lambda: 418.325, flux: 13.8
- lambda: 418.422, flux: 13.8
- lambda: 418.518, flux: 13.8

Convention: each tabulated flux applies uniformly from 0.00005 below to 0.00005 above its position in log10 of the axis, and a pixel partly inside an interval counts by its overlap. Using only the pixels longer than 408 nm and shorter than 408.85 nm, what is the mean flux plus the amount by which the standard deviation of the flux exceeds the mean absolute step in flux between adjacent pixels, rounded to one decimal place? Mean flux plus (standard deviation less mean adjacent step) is 13.2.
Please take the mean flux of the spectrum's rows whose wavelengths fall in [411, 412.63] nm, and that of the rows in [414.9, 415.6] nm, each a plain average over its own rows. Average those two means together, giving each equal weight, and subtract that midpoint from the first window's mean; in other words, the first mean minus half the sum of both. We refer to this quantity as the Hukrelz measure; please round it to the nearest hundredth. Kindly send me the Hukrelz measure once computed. -0.25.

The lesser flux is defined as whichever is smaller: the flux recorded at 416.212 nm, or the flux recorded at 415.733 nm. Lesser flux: 13.8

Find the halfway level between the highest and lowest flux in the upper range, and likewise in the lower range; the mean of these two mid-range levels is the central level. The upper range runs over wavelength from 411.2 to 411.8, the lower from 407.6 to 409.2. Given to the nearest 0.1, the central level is 13.5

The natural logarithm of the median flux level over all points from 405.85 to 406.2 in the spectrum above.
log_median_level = 2.58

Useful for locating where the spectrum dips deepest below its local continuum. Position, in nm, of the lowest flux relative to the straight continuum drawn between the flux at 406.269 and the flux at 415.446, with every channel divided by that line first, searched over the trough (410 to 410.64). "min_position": 410.312 nm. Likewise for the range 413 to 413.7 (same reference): 413.156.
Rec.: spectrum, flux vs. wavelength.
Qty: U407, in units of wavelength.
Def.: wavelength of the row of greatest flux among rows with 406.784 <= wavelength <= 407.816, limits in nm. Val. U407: 407.769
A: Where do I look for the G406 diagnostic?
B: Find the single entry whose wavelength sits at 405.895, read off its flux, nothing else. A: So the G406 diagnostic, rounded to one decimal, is 13.2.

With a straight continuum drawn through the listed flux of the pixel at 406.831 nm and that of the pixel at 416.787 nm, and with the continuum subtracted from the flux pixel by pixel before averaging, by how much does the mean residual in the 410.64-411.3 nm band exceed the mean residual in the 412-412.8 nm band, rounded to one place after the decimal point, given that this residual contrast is 0.5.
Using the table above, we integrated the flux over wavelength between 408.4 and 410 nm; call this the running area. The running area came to 20.8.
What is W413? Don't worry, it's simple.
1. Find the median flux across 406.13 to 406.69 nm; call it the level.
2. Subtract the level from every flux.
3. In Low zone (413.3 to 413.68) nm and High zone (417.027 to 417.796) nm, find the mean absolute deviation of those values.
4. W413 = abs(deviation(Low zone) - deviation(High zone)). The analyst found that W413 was 0.075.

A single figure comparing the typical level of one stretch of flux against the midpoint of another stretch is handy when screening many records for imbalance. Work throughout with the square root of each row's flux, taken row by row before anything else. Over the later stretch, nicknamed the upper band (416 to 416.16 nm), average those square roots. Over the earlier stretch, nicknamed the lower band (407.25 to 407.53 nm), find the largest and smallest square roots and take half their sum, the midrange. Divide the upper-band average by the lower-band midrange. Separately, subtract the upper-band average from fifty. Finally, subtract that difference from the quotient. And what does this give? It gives -45.1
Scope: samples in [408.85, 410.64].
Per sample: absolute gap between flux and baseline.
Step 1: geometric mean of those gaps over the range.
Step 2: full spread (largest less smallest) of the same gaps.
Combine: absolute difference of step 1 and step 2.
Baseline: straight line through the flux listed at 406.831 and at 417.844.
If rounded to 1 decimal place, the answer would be 0.8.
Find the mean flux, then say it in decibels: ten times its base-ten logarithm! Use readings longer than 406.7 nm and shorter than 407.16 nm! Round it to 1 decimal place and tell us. 10.8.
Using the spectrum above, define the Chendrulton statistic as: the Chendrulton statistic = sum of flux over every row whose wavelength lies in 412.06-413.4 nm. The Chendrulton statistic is 177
